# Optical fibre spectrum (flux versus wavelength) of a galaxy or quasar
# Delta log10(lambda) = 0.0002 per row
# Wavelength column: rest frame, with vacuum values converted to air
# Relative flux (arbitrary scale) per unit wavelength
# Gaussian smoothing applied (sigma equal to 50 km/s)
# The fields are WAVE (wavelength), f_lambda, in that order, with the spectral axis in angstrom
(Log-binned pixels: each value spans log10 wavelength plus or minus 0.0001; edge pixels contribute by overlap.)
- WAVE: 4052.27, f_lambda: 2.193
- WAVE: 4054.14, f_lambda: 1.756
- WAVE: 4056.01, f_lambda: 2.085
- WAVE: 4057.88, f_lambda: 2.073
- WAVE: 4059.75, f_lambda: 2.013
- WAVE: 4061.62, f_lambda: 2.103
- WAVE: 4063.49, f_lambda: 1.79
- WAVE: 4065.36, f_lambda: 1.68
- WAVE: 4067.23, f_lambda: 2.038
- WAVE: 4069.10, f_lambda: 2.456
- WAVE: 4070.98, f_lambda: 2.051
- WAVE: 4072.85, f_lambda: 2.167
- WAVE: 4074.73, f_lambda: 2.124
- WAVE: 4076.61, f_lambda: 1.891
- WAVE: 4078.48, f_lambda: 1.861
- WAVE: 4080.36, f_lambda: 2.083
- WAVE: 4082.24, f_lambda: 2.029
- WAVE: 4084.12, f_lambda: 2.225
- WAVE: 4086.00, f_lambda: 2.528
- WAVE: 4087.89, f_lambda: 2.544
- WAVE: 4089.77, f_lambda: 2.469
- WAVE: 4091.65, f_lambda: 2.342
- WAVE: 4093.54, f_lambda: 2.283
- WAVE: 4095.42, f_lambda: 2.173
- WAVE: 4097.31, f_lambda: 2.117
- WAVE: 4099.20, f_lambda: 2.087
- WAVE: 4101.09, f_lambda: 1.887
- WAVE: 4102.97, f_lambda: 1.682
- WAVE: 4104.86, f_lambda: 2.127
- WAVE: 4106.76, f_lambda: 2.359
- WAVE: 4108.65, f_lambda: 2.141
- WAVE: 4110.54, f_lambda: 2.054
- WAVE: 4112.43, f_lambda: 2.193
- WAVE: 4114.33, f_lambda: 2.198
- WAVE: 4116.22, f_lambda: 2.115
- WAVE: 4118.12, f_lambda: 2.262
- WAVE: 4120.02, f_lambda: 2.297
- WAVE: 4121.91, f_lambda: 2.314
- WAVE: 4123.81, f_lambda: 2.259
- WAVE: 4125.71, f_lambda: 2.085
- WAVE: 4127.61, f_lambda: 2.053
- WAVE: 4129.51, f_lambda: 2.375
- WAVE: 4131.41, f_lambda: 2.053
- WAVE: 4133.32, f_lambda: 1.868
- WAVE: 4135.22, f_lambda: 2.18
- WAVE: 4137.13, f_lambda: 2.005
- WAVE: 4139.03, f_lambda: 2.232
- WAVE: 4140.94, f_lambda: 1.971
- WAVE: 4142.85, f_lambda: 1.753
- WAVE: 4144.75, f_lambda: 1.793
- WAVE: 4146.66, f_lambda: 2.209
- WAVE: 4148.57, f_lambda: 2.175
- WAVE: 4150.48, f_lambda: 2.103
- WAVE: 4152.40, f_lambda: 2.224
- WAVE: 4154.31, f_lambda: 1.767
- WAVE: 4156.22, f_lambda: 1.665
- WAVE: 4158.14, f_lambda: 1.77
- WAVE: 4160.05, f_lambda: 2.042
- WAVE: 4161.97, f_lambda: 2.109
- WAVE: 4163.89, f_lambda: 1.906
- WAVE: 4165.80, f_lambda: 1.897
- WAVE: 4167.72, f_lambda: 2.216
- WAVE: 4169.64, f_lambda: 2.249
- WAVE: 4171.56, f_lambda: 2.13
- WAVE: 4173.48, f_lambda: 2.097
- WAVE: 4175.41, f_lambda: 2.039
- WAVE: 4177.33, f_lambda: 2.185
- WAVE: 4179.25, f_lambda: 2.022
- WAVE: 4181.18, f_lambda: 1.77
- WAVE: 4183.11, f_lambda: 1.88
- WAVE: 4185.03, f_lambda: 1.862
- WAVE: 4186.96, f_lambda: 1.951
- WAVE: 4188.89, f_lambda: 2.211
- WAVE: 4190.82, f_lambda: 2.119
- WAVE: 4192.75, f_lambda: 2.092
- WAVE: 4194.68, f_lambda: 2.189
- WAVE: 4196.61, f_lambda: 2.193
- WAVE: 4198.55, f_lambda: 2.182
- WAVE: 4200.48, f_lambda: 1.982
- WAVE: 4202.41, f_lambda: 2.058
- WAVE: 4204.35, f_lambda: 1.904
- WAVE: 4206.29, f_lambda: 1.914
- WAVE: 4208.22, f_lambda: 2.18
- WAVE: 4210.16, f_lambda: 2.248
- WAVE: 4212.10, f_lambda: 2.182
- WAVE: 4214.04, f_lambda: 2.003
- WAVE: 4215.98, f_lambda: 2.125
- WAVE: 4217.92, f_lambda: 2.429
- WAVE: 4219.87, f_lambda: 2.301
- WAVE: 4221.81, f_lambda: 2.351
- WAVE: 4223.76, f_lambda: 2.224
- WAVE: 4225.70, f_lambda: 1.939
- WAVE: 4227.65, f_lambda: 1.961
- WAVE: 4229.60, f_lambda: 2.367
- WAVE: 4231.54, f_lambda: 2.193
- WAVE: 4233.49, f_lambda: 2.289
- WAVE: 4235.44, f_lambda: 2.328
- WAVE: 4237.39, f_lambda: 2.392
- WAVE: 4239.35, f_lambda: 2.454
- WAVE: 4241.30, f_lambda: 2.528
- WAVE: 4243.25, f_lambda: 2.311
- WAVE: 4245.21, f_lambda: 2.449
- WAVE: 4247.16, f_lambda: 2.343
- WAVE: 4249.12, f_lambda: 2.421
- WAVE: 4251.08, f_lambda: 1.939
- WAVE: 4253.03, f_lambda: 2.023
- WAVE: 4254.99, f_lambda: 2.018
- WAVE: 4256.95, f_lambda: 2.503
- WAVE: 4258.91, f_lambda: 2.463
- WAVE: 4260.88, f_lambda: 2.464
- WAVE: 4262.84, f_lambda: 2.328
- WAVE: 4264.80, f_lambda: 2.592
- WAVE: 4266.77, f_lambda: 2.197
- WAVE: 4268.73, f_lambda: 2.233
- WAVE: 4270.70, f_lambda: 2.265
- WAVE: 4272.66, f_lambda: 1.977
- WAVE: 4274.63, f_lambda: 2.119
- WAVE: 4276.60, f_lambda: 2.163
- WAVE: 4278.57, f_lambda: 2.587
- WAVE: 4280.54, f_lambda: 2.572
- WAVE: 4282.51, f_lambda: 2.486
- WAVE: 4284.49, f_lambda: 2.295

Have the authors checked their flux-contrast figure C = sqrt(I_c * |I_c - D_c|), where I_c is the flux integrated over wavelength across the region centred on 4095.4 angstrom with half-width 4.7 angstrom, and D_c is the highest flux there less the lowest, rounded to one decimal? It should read 20.6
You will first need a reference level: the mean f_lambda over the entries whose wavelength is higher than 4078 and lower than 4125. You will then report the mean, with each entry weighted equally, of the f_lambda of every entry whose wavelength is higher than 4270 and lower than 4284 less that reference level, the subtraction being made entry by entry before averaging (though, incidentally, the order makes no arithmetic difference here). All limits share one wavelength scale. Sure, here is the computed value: 0.12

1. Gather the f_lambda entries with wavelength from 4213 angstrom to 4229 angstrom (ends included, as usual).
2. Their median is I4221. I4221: 2.17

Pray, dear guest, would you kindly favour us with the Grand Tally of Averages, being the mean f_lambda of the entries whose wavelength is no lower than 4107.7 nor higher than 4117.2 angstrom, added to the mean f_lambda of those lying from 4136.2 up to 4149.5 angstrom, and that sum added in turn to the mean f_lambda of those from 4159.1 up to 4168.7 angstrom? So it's 6.2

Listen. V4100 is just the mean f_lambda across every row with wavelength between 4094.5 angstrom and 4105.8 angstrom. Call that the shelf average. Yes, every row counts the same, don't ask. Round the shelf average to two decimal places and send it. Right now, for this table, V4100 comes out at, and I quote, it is 2.01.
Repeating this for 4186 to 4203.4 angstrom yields 2.11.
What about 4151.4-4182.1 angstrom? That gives 2.01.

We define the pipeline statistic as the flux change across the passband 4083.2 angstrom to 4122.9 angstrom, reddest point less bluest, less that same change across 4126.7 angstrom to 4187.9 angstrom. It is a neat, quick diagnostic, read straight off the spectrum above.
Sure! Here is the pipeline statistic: 0.19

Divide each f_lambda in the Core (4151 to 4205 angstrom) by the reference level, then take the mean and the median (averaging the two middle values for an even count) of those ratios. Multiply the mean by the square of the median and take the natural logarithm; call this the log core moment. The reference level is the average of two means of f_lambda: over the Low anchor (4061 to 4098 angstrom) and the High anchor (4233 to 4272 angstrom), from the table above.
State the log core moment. -0.27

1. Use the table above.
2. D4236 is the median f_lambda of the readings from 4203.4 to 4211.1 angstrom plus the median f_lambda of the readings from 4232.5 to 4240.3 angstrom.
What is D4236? 4.41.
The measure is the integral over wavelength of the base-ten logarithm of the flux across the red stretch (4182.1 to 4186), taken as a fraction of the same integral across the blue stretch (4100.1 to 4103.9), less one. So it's 0.11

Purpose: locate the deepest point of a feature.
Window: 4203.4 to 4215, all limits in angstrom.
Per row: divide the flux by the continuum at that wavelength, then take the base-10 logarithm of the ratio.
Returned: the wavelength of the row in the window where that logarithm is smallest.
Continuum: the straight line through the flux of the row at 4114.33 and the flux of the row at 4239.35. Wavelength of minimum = 4204.35 angstrom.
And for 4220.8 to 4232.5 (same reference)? 4225.70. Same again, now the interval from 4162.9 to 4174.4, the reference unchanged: 4165.80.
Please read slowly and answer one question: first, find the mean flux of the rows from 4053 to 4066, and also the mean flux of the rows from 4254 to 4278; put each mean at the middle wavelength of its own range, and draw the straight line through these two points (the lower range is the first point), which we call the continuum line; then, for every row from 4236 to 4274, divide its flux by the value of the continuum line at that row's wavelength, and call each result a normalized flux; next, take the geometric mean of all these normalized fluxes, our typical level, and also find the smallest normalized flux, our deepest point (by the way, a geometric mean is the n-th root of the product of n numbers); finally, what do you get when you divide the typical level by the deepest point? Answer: 1.18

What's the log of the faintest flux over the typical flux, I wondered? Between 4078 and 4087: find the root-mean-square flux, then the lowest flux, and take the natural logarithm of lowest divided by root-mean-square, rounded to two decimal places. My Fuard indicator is -0.15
